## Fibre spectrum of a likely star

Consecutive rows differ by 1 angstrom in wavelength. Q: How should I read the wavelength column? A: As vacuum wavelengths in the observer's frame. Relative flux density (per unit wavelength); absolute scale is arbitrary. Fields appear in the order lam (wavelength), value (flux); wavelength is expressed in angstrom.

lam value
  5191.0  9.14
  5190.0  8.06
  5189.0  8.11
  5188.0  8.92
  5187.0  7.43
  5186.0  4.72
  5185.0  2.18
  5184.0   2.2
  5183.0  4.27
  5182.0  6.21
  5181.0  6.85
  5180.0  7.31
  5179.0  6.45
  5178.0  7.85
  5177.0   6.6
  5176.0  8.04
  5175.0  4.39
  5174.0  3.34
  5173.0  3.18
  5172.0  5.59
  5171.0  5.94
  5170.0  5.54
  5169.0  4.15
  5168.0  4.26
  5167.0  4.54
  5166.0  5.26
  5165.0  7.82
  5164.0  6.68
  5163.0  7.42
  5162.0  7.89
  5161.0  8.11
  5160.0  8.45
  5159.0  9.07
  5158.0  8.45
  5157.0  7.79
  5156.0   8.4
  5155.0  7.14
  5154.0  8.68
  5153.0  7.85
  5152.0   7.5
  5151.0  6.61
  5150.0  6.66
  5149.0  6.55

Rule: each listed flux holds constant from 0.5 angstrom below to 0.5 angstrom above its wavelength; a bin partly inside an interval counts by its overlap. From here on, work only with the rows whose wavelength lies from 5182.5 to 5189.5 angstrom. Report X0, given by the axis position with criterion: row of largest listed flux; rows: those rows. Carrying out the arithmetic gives 5188.0 angstrom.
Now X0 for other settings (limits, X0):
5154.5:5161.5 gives 5159.0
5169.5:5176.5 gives 5176.0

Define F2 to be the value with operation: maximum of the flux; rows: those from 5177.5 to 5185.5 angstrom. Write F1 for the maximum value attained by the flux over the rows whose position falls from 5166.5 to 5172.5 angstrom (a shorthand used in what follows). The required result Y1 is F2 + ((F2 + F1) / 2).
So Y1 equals 14.7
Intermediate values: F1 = 5.94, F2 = 7.85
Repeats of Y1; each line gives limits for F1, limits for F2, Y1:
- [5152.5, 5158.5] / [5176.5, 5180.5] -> 16.1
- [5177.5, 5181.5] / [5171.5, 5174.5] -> 12.3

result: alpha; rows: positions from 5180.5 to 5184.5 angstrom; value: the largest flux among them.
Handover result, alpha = 6.85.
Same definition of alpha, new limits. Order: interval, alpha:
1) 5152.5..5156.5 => 8.68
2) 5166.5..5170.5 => 5.54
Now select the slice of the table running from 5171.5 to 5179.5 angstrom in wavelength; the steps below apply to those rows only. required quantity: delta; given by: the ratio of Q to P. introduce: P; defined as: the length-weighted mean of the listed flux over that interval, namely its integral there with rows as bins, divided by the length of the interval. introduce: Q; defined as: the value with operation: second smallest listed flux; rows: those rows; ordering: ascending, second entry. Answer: 0.588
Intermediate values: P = 5.7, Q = 3.34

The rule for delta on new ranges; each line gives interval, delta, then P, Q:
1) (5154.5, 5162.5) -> 0.954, 8.2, 7.79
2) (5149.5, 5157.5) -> 0.879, 7.6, 6.66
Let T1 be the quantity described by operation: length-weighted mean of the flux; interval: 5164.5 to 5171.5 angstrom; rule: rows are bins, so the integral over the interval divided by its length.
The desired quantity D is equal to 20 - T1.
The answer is 14.6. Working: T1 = 5.4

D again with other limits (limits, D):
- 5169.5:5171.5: 14.3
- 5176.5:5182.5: 13.1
